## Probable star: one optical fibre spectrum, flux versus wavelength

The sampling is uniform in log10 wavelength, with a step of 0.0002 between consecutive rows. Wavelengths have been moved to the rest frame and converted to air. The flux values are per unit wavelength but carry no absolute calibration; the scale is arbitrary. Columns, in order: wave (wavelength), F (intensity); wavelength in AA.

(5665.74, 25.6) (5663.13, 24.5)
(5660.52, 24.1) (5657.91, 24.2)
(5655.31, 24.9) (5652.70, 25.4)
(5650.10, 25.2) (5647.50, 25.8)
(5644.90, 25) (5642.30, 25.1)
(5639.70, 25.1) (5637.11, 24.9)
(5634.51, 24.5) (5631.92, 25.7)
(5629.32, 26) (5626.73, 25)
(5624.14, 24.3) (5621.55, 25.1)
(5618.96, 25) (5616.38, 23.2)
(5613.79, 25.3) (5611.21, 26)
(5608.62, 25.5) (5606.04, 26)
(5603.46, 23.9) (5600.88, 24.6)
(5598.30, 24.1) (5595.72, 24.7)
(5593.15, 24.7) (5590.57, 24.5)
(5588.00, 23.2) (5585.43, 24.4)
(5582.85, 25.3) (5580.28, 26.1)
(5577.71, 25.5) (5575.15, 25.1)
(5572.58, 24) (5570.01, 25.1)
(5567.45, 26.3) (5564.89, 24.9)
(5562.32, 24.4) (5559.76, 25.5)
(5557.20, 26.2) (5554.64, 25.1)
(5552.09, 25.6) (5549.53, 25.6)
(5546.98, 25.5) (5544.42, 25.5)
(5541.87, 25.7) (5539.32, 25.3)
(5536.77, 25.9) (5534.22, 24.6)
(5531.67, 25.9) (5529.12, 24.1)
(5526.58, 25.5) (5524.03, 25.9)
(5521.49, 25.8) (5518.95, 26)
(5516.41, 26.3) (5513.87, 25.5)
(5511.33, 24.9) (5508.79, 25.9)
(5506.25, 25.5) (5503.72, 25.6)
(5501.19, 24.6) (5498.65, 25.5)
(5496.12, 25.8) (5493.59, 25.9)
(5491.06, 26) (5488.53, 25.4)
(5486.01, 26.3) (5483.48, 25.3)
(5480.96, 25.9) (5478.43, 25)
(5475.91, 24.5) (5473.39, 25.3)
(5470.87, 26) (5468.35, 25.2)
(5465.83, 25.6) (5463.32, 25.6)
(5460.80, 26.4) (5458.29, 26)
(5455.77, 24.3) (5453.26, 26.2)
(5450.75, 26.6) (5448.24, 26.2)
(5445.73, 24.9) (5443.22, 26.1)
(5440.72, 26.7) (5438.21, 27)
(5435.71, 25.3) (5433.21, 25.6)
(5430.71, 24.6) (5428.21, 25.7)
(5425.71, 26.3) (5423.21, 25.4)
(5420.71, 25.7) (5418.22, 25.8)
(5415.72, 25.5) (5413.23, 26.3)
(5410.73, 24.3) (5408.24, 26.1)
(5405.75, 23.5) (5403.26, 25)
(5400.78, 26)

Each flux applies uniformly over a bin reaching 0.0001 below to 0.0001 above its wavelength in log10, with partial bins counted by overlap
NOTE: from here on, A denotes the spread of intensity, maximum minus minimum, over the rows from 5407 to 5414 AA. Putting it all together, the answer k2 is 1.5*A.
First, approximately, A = 2.0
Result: 3.0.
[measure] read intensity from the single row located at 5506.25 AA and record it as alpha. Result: 25.5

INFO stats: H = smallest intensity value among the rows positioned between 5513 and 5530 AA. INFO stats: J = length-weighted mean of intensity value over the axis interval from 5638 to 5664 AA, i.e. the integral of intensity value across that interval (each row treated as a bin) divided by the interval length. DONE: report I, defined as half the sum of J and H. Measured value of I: 24.5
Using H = 24.1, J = 24.9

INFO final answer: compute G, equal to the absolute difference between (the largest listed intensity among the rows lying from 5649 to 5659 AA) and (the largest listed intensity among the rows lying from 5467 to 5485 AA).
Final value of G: 0.60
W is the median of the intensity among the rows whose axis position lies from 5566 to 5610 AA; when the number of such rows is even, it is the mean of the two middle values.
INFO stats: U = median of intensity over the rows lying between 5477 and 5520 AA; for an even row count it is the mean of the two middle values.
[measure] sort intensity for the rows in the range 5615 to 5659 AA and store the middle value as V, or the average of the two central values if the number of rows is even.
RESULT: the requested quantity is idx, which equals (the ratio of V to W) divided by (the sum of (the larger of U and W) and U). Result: 0.0198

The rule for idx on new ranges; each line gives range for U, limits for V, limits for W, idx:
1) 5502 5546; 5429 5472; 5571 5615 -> 0.0206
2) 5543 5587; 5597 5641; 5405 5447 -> 0.0190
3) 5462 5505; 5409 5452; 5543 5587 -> 0.0197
